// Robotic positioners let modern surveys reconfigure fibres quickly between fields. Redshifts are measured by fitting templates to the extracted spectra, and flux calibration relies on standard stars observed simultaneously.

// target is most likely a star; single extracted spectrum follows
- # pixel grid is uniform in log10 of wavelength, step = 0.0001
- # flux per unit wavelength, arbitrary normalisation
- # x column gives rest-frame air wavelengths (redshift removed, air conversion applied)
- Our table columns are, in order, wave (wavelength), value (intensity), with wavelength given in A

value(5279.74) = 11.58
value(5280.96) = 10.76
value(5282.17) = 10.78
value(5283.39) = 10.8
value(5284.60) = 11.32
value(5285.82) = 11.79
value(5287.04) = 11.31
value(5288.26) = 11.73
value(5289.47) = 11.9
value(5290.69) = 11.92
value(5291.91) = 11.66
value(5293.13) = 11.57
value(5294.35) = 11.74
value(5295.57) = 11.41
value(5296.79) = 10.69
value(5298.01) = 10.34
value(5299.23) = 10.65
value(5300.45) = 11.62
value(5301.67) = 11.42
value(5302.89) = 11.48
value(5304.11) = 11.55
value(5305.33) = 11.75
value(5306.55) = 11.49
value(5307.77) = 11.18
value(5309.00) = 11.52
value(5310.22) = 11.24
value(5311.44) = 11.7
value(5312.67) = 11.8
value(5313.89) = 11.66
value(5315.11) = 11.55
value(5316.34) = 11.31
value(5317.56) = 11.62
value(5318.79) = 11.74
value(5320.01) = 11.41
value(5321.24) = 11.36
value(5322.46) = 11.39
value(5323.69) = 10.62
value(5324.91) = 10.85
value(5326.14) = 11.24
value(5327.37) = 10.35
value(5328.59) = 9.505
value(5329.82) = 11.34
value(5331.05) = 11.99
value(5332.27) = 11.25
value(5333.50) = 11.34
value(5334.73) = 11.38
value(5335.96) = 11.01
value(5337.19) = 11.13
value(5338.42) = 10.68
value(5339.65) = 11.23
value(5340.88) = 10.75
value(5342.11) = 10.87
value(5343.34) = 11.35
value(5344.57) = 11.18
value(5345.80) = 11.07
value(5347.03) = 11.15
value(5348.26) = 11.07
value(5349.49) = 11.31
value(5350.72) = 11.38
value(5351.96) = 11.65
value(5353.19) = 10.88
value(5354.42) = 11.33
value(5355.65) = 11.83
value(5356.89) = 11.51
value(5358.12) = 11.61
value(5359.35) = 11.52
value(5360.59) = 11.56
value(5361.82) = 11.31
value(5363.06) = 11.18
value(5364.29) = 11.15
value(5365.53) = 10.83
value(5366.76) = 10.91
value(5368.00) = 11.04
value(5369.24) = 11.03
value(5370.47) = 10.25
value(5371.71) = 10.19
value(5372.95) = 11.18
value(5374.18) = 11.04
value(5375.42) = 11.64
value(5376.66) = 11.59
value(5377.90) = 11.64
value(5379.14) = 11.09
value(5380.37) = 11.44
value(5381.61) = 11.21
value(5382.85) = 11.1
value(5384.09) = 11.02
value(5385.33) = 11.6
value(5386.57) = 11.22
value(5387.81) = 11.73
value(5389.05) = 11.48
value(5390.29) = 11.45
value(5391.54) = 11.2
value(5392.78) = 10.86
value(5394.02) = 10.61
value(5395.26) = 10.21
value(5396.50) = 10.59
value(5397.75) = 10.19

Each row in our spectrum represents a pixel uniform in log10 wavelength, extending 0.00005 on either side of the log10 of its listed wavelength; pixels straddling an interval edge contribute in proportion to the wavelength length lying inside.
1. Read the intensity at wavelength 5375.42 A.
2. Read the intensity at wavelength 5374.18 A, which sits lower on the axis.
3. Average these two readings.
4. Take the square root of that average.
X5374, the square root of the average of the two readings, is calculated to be 3.37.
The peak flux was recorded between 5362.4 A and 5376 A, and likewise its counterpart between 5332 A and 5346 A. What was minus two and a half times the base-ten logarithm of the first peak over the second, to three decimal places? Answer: -0.025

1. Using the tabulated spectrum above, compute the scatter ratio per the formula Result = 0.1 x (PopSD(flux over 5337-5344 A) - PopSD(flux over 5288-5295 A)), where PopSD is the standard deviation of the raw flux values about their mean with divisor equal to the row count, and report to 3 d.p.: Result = 0.013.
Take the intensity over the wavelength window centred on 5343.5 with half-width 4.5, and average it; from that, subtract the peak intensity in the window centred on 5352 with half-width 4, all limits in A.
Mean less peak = -0.74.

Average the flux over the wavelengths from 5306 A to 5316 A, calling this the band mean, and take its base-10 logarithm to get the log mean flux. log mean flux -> 1.06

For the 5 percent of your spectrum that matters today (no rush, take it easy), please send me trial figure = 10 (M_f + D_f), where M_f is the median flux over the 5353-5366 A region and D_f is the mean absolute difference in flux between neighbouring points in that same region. 115.5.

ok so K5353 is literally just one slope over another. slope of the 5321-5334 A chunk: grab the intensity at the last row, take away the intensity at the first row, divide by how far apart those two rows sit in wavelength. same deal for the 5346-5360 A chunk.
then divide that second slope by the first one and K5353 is -18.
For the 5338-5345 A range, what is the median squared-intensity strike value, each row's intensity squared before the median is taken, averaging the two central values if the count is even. 122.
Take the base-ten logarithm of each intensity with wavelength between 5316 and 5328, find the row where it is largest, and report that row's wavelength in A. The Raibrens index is 5318.79 A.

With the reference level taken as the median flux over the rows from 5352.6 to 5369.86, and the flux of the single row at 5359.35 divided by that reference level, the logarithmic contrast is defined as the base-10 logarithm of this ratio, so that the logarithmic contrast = 0.010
